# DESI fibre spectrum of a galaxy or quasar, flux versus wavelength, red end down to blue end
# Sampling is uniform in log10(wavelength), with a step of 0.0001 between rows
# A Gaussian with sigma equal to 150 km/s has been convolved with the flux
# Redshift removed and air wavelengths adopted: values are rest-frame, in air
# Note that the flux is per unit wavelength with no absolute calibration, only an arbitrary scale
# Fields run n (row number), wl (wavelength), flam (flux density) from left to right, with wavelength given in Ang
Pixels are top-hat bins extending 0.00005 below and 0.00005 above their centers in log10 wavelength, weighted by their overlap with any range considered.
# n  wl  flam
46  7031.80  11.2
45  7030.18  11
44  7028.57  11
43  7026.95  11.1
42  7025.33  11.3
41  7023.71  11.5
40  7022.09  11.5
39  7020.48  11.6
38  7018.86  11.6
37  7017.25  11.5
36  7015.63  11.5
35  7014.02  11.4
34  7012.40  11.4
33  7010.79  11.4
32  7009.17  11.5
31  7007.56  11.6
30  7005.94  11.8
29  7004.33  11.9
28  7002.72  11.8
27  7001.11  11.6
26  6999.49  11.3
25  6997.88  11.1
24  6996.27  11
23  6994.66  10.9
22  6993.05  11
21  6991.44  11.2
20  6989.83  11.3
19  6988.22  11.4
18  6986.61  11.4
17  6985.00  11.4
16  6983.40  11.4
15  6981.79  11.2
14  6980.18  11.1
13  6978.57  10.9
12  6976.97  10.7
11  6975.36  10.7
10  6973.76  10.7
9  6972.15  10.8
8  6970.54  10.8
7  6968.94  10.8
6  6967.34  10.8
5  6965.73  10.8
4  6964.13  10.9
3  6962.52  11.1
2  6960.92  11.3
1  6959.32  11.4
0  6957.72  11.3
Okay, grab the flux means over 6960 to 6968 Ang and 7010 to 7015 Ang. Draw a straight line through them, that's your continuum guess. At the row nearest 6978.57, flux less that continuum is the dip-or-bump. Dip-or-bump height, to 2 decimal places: -0.21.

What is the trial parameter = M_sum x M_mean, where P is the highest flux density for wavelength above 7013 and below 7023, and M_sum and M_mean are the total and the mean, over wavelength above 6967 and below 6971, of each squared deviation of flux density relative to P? 1.23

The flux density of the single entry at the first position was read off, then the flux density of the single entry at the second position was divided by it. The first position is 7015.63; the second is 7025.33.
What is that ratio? 0.98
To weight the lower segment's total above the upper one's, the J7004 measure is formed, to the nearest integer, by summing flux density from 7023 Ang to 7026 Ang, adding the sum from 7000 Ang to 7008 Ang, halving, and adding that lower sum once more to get 99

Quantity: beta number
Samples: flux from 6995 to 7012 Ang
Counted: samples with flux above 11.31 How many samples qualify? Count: 7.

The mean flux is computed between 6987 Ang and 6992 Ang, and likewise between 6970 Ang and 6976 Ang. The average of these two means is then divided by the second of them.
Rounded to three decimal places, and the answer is 1.026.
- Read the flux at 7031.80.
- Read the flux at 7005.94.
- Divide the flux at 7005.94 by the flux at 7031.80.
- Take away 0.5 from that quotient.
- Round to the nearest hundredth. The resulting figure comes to 0.55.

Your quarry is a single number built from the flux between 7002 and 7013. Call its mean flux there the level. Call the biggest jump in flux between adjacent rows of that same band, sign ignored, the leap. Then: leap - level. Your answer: -11.4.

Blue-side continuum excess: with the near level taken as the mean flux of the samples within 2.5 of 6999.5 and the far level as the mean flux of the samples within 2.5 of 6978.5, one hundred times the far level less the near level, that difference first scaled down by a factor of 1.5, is -29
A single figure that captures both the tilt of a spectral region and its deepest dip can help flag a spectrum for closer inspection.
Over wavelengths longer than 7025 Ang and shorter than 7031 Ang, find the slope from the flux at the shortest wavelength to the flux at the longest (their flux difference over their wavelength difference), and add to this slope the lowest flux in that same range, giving 10.9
